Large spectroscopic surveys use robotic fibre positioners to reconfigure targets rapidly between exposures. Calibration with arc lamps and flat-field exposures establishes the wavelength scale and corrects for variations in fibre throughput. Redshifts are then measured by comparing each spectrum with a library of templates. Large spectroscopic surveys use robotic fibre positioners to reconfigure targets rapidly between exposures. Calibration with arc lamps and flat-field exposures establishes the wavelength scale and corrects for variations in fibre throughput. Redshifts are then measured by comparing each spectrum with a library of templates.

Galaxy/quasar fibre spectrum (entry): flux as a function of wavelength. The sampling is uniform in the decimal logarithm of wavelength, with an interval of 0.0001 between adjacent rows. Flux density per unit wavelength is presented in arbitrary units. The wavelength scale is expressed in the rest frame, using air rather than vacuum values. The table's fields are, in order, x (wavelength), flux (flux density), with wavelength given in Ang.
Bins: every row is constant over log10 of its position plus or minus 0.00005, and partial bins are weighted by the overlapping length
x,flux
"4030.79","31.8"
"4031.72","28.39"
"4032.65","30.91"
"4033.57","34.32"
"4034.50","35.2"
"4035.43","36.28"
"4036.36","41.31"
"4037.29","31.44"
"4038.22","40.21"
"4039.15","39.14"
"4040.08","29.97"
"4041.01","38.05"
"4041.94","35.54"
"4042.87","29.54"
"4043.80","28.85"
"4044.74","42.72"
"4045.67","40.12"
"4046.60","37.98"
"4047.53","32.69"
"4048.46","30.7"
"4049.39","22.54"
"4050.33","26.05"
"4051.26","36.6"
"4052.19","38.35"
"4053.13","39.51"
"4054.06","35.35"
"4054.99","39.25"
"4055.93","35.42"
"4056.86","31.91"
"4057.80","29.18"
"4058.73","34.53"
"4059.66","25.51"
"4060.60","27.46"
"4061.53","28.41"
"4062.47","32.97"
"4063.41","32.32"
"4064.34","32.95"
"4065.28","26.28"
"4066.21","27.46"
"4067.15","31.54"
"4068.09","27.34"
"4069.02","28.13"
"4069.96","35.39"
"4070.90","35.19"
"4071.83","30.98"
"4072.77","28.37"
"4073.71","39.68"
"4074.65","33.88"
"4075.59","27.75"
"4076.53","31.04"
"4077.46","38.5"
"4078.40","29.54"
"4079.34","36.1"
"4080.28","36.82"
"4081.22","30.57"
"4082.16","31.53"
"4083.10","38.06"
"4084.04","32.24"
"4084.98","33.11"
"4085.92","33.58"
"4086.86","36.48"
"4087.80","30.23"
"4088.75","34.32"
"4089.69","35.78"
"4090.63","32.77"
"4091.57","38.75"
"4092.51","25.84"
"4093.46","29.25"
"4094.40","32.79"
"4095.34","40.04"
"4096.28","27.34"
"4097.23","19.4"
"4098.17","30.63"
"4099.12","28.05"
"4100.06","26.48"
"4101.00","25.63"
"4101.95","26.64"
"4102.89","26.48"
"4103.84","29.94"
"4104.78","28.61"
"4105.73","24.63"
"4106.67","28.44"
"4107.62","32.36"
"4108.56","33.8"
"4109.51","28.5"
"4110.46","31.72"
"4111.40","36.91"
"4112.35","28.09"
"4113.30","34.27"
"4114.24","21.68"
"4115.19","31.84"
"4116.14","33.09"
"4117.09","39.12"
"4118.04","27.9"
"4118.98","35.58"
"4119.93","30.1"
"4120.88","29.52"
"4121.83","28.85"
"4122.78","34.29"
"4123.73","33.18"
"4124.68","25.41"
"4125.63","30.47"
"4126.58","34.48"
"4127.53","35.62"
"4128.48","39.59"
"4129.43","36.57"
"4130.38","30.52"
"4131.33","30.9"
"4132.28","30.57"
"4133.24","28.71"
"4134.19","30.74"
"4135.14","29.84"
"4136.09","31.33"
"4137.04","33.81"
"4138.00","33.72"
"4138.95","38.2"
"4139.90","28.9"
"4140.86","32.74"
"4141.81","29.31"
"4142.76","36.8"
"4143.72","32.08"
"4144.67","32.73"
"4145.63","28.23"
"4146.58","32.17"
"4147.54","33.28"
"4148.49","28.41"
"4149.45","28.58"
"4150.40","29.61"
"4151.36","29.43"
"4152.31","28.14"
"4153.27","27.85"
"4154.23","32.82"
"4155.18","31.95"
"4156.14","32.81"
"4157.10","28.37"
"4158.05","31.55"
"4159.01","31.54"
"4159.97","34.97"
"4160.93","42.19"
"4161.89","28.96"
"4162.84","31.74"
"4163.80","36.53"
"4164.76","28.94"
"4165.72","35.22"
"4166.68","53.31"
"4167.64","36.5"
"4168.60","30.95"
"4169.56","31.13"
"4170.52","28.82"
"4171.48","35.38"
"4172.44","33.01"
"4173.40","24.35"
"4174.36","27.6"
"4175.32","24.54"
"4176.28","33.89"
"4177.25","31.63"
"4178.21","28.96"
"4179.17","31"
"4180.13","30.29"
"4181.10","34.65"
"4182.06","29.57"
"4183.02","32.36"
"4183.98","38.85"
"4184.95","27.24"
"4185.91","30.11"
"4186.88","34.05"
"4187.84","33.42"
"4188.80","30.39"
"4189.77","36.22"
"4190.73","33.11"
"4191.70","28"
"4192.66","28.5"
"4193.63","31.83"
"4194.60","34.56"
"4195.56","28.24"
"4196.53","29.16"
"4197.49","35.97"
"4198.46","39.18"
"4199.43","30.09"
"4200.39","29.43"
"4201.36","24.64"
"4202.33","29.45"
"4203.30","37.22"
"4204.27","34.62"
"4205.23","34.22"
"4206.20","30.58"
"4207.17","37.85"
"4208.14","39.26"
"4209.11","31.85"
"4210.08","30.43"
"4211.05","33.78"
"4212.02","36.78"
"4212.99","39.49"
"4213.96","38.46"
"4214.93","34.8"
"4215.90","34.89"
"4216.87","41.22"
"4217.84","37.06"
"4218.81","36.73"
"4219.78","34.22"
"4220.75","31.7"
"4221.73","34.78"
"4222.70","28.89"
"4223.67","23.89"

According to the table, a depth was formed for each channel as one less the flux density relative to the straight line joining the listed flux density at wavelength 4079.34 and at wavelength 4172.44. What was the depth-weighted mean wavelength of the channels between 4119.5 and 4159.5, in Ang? 4140.0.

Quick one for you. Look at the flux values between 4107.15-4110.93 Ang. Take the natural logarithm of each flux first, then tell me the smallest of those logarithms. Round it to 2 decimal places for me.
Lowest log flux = 3.35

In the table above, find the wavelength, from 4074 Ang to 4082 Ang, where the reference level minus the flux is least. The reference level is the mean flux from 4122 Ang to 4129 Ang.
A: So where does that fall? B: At 4077.46 Ang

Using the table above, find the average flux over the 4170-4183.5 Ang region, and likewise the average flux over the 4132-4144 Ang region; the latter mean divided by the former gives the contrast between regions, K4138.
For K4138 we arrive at 1.05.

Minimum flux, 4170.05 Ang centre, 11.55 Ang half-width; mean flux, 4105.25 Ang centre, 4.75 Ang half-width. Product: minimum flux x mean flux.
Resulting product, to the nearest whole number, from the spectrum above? 694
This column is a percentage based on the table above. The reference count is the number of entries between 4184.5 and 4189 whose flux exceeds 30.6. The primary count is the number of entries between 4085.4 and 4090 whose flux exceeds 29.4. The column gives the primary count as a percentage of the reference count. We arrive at 250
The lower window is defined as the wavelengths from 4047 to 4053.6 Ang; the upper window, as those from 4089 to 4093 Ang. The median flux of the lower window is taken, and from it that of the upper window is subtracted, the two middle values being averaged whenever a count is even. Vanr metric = -2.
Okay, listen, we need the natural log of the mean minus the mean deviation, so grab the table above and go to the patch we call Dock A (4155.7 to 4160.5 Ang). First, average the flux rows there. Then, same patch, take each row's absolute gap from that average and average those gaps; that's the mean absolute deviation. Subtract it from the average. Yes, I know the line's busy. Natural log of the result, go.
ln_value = 3.41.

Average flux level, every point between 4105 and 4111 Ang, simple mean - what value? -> 29.9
